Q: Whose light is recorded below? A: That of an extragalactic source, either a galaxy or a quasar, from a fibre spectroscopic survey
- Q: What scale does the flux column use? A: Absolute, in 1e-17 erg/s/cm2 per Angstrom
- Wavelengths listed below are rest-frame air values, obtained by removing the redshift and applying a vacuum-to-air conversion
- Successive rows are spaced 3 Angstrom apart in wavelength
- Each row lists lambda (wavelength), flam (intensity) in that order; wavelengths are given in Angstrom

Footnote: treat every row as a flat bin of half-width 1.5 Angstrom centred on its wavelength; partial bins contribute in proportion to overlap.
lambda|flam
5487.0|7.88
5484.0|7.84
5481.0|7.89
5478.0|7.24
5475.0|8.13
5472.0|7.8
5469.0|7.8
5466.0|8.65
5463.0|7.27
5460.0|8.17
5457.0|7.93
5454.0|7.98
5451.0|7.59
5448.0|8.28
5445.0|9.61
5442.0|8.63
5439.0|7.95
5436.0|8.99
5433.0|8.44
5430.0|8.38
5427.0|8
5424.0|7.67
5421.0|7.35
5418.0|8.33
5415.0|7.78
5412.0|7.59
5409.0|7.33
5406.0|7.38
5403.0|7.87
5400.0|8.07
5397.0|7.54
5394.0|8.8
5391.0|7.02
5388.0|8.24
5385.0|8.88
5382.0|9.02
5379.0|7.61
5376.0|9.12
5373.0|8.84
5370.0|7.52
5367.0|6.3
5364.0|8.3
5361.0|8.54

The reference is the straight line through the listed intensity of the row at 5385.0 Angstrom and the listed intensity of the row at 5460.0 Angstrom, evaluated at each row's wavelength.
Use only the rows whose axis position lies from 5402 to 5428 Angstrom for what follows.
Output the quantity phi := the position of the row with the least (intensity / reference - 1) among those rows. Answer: 5409.0 Angstrom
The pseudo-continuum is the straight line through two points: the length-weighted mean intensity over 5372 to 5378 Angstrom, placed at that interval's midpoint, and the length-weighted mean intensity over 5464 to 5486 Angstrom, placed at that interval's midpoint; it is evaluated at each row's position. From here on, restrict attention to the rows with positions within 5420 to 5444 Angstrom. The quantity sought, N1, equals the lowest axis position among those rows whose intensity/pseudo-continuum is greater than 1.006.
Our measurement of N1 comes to 5433.0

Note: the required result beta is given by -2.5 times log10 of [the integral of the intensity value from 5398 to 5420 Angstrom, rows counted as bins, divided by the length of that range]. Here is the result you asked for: -2.22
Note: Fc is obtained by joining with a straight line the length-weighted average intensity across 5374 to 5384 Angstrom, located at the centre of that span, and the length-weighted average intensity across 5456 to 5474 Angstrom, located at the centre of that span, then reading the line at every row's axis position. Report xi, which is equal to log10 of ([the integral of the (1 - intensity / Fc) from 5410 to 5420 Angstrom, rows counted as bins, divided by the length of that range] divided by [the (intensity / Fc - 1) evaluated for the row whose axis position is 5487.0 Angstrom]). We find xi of 0.6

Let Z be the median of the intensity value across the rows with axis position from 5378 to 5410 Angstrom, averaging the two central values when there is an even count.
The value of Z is 7.87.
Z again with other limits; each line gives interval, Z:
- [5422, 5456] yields 8.28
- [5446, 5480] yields 7.93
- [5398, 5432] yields 7.78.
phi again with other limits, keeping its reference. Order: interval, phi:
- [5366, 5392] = 5367.0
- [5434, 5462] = 5451.0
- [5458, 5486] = 5463.0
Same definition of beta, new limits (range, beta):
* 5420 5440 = -2.28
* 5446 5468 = -2.26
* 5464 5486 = -2.24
